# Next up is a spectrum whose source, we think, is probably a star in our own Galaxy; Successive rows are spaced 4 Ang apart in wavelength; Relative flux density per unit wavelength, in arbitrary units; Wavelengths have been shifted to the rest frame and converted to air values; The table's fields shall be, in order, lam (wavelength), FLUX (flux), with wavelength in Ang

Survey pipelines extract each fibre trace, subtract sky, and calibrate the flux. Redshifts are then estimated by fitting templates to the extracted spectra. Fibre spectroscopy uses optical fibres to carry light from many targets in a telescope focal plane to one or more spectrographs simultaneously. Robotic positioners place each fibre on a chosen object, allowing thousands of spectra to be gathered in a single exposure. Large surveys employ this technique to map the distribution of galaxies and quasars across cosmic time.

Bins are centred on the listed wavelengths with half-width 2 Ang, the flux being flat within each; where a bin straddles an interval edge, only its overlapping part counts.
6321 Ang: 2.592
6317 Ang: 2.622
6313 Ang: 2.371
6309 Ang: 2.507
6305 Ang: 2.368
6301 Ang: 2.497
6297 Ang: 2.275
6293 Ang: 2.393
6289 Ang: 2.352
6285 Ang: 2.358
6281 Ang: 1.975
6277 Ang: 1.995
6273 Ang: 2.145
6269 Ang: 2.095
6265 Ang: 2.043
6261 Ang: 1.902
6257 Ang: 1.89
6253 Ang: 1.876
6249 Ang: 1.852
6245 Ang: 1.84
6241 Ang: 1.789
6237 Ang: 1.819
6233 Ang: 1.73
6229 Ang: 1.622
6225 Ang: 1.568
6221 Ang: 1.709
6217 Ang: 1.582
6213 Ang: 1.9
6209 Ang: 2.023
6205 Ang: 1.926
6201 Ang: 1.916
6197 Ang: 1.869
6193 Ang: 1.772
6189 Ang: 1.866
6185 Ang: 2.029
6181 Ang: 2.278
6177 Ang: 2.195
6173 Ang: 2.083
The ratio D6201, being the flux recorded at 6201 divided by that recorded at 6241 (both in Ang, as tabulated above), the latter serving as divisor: 1.07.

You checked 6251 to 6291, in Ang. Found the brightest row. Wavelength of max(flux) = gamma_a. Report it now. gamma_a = 6285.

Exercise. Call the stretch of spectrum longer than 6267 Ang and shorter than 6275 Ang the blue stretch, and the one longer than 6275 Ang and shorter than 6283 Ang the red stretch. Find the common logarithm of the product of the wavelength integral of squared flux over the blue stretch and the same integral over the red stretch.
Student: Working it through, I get 3.05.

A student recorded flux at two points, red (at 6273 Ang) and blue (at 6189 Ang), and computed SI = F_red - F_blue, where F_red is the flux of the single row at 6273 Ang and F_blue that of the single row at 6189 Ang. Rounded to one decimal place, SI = 0.3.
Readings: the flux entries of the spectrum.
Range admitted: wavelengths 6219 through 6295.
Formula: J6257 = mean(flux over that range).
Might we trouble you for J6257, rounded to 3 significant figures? 1.94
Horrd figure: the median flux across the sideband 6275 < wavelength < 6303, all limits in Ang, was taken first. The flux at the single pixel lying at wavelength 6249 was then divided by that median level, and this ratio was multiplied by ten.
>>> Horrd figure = 7.9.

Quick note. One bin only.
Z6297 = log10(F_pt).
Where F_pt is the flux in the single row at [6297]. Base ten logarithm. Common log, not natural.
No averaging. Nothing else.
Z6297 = 0.36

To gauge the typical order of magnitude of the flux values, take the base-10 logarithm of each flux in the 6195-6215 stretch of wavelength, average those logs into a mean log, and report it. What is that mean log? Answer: 0.28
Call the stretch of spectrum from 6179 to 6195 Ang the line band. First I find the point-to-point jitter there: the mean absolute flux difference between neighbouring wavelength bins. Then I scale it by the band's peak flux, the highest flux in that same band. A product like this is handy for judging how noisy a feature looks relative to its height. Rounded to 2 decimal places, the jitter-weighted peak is 0.38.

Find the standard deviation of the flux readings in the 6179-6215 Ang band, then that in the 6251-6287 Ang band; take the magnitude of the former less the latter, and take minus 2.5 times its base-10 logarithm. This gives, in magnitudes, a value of 5.2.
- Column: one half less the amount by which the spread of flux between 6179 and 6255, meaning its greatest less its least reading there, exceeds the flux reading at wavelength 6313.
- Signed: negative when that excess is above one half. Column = 2.16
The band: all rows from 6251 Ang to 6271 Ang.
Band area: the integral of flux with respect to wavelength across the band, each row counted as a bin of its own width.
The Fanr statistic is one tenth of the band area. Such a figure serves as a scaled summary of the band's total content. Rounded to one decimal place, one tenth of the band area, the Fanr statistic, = 3.9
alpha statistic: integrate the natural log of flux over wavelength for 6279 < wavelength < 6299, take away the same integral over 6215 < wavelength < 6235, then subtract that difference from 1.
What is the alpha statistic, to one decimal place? -5.4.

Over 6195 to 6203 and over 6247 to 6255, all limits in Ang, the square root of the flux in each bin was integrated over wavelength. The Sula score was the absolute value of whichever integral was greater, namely 11.0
